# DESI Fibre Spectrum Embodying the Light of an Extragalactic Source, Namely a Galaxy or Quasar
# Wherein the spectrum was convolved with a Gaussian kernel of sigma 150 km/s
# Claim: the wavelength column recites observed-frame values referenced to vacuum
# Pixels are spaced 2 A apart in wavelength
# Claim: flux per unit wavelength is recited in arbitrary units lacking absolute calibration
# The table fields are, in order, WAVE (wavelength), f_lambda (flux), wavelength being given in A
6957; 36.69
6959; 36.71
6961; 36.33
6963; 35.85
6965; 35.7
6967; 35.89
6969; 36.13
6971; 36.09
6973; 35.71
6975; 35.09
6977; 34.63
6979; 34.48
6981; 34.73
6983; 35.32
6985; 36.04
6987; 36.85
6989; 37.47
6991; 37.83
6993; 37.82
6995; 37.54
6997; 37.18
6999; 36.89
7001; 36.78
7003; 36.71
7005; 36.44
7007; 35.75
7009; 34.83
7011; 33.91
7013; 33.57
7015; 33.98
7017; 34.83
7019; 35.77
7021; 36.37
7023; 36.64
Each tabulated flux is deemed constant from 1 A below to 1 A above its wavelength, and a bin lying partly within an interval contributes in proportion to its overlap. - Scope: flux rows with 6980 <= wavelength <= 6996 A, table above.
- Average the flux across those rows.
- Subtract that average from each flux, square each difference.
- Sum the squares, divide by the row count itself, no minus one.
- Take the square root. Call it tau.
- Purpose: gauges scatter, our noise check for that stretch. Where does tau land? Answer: 1.12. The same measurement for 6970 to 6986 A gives 0.59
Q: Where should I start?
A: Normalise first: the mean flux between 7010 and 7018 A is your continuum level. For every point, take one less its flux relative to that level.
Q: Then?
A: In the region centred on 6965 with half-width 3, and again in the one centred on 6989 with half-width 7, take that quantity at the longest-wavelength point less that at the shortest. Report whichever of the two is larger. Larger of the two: -0.001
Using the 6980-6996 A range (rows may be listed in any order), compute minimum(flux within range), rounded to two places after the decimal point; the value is 34.73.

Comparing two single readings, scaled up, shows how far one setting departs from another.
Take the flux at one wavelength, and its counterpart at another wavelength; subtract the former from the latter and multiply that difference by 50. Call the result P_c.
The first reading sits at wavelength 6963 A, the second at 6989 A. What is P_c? 81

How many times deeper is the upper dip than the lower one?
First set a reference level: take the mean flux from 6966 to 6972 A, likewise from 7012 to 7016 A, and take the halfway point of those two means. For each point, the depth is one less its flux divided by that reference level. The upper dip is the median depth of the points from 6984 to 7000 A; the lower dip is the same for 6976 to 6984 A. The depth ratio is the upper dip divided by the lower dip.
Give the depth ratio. -11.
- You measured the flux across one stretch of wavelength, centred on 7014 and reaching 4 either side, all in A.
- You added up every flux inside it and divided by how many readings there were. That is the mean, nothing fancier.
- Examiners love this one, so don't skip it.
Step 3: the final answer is 34.1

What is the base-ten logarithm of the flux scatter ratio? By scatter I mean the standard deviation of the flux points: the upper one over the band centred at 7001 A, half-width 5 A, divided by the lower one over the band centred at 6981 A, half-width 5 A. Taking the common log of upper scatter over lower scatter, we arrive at -0.4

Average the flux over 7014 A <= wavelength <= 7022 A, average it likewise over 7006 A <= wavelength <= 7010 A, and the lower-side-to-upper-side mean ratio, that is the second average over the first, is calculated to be 1.00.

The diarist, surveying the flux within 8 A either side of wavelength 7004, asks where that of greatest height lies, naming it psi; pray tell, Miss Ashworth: 6997 A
